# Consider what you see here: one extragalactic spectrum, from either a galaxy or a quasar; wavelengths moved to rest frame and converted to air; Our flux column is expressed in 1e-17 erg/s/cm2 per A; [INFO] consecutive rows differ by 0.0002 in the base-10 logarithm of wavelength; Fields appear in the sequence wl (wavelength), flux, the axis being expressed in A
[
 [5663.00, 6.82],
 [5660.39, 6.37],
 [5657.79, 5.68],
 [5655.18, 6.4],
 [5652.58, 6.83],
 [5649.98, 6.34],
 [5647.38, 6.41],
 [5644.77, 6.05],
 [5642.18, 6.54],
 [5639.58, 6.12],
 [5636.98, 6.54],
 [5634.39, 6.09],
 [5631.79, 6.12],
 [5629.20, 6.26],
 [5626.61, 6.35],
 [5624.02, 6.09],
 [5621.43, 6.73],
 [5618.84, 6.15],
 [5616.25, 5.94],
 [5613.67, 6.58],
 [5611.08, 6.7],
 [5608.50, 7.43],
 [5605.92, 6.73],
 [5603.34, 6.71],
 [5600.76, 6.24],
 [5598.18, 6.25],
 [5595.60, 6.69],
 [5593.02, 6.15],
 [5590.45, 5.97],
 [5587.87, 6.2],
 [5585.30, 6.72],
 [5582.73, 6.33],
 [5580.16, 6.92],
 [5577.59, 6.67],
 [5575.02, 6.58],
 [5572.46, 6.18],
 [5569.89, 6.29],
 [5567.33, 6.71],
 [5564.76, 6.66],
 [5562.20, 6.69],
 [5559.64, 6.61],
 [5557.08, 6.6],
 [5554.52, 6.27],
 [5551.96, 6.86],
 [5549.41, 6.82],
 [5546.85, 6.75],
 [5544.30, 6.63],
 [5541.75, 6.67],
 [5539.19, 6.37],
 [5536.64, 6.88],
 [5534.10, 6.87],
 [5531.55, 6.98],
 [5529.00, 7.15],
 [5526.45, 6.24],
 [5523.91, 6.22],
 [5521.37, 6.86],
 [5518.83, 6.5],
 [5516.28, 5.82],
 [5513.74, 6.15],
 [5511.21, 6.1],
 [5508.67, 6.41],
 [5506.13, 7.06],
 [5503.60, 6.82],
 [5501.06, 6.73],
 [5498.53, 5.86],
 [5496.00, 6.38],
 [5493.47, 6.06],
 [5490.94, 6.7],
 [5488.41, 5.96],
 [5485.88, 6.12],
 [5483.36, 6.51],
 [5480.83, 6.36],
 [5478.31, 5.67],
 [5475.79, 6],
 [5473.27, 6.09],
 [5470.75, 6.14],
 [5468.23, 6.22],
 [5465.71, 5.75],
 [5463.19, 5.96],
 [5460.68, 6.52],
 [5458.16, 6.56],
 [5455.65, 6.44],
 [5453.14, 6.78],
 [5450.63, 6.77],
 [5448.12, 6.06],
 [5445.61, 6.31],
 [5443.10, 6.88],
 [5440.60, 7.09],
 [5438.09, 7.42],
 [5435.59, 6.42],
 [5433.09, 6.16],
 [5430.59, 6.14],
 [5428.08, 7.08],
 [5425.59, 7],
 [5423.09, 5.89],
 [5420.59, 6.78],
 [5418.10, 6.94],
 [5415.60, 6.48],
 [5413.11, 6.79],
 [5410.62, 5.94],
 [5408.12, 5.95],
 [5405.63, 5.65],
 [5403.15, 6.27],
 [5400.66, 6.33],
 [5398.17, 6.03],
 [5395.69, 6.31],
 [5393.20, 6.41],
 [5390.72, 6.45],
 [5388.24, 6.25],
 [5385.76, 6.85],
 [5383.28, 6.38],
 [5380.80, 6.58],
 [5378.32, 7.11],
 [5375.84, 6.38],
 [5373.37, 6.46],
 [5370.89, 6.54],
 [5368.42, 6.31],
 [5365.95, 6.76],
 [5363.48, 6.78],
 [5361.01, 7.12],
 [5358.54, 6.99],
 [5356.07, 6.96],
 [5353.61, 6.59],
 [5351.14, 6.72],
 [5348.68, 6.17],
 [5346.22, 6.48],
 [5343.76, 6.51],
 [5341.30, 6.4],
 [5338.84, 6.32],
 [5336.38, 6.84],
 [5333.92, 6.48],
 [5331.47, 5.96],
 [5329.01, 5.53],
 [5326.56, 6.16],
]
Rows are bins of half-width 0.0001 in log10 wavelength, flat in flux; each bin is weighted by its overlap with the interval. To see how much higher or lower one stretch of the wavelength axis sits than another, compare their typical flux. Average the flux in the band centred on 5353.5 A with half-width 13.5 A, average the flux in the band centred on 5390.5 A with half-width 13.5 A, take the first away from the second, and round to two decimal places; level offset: -0.23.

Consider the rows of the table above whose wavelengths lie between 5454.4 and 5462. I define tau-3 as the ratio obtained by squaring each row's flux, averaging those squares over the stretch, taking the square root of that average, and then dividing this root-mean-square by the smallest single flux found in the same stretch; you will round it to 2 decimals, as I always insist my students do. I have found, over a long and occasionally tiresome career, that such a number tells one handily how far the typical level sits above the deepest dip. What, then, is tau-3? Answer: 1.01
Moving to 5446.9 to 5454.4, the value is 1.08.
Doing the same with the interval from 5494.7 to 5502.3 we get 1.08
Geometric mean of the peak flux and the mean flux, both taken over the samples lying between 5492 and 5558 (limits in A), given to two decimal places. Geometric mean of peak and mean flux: 6.84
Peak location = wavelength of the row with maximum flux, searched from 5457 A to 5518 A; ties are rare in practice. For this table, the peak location 5506.13 A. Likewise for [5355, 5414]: 5361.01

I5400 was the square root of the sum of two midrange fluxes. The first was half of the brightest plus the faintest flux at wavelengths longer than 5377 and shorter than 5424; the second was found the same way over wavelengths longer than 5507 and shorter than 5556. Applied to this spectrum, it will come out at 3.59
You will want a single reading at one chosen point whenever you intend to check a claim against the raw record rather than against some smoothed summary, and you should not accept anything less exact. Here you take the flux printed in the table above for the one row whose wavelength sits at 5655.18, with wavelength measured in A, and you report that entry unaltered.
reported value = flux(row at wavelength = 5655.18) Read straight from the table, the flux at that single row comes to 6.4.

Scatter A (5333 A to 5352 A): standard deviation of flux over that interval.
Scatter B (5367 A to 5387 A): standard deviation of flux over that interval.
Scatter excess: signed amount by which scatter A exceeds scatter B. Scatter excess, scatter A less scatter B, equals -0.06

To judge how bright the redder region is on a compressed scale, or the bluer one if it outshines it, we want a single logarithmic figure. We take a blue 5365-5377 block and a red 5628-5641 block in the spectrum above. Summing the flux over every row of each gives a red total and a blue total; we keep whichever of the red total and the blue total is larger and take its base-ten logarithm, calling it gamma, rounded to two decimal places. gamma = 1.51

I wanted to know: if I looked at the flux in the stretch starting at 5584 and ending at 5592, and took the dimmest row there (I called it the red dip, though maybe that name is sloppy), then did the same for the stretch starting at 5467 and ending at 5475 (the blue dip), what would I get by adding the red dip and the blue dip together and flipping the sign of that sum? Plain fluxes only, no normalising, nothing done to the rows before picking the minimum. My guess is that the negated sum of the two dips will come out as -12.1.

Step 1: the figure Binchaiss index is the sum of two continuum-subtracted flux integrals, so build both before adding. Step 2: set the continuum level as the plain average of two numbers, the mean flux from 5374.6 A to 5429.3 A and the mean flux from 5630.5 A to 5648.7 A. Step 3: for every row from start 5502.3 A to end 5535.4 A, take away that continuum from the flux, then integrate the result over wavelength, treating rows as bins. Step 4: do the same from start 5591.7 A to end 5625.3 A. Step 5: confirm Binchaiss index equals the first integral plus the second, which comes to 11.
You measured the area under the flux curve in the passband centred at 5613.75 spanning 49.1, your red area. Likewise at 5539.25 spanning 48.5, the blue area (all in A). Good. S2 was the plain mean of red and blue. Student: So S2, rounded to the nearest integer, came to 318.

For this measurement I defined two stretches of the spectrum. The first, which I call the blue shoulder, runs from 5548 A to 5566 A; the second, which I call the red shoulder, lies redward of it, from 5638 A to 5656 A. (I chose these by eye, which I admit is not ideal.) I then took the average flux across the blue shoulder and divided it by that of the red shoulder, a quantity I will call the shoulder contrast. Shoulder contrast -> 1.04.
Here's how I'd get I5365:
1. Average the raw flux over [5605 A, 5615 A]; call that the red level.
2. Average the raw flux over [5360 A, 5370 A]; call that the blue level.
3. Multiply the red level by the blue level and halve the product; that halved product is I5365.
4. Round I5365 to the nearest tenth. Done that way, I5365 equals 23.1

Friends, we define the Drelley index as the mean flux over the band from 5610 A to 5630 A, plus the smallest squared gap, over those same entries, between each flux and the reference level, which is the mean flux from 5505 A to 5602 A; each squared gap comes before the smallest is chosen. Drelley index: 6.4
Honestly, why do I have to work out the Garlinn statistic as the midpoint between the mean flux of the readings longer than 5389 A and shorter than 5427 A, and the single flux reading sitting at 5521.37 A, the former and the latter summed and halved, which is 6.6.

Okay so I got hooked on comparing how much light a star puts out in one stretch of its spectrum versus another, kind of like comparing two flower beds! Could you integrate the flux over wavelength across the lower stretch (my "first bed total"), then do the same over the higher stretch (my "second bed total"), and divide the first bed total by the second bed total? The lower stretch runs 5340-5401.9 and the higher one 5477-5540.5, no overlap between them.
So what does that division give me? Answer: 0.99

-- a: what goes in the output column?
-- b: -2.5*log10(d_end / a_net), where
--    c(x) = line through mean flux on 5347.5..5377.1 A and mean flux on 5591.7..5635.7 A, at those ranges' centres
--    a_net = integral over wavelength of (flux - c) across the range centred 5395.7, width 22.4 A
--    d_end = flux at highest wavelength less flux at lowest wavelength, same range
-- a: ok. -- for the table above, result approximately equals 2.0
